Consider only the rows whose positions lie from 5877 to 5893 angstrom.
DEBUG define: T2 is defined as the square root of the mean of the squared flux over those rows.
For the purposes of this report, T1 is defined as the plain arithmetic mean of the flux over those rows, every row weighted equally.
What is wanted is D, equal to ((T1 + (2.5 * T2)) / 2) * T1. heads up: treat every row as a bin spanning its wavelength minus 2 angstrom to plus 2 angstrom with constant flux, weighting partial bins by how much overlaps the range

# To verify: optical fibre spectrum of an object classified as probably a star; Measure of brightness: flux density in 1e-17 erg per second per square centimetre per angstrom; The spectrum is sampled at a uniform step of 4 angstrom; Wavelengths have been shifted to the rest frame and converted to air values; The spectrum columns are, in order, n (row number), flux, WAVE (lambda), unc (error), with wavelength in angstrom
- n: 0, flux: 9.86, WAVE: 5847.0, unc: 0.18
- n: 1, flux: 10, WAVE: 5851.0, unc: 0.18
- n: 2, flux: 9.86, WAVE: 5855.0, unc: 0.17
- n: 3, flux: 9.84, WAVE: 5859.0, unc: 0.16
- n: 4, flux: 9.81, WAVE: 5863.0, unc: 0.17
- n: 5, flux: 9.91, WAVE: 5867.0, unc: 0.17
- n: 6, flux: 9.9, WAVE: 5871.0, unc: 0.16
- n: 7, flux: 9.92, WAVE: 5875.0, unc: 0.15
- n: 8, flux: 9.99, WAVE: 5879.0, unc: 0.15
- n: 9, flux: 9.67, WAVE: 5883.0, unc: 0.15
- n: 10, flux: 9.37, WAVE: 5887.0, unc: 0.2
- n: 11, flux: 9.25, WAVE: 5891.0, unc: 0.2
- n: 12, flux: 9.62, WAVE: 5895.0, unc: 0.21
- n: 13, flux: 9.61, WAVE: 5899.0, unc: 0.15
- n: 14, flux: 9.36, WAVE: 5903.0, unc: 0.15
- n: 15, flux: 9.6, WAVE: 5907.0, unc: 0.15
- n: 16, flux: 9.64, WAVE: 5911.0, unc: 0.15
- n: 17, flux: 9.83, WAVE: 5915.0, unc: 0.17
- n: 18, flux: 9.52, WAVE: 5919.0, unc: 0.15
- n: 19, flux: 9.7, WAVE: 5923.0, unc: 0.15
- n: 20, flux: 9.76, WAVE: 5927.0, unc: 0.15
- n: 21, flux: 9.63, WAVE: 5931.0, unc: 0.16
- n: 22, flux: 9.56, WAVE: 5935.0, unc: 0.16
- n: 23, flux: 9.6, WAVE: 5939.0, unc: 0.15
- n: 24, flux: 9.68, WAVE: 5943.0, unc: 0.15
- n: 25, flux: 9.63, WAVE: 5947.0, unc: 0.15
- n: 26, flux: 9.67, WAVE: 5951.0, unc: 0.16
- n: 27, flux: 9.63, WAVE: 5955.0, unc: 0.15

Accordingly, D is 160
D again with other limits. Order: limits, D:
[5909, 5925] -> 164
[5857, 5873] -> 170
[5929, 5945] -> 162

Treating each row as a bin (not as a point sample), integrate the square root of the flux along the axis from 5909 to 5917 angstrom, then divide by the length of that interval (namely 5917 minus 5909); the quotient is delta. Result 3.12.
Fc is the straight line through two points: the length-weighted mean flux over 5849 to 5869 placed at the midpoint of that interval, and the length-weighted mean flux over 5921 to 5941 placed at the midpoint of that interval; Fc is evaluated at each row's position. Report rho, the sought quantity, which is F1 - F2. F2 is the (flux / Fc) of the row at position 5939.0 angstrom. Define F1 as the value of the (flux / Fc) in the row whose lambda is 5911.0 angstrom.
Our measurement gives -0.005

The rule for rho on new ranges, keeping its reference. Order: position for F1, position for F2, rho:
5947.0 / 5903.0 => 0.042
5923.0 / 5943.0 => -0.005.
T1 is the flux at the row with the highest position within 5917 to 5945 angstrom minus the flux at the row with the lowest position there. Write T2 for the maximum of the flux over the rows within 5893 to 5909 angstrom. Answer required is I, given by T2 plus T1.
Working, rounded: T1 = 0.2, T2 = 9.62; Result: 9.8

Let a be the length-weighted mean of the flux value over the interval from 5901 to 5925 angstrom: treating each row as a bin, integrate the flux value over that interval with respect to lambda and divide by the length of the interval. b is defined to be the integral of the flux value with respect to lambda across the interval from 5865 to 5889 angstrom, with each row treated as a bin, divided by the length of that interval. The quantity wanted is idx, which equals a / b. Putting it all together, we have 0.98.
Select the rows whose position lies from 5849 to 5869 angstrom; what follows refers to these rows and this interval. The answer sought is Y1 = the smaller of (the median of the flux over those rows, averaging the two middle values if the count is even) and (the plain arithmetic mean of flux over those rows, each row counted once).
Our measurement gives 9.86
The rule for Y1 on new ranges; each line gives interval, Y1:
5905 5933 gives 9.64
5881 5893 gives 9.37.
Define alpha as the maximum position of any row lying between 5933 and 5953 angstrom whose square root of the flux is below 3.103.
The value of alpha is 5939.0 angstrom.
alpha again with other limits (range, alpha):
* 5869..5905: 5903.0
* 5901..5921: 5919.0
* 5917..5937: 5935.0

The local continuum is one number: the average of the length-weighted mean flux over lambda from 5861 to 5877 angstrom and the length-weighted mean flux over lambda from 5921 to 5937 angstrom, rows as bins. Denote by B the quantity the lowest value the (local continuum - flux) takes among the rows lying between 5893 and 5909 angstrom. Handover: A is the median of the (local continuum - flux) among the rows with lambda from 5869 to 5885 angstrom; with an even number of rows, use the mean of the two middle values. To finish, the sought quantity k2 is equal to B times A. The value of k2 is -0.021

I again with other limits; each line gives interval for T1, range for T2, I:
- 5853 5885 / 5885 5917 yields 9.6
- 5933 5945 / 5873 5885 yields 10.1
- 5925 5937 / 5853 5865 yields 9.7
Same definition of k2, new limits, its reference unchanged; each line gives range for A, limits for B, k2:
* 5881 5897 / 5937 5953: 0.026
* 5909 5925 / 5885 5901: 0.016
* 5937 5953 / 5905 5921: -0.007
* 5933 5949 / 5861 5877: -0.023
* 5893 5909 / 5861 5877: -0.025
